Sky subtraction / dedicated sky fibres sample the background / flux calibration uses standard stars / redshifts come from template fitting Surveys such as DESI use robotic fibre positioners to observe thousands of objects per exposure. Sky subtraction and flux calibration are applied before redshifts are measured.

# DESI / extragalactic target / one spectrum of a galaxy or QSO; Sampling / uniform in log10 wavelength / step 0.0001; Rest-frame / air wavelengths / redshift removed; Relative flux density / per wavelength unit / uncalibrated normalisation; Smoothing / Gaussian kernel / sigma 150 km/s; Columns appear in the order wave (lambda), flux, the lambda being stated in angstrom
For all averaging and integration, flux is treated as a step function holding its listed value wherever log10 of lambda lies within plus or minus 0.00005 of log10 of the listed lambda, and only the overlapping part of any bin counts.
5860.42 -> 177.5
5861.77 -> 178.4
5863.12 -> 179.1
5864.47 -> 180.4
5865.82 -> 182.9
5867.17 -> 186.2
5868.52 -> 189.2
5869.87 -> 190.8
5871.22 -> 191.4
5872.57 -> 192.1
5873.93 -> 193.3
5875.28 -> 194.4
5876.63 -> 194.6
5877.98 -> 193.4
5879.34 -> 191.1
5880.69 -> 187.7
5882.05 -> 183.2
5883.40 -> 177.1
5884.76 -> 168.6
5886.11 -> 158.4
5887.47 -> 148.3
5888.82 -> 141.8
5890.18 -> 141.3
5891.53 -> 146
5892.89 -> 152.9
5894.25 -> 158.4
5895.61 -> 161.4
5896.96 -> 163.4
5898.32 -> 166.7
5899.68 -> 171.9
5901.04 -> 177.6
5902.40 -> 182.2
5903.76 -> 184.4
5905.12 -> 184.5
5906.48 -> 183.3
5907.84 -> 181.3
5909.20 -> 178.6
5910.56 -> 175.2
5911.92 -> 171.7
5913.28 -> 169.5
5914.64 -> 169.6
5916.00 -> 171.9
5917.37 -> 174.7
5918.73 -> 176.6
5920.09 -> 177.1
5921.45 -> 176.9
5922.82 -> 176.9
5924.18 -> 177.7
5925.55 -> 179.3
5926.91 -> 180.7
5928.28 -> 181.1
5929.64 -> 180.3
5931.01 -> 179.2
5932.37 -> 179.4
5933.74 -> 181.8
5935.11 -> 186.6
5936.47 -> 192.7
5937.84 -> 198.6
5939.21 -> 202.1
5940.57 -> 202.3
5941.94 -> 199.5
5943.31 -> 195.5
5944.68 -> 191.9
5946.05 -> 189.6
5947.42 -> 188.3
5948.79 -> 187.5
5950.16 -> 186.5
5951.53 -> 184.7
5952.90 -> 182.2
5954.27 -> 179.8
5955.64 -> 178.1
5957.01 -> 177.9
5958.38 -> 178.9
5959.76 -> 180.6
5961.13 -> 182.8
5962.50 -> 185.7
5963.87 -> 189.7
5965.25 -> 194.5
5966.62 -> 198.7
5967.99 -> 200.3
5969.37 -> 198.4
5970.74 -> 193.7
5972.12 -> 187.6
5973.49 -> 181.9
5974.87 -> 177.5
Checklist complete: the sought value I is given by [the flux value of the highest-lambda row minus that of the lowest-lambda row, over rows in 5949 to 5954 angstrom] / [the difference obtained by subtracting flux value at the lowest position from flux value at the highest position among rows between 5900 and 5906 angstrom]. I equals -0.6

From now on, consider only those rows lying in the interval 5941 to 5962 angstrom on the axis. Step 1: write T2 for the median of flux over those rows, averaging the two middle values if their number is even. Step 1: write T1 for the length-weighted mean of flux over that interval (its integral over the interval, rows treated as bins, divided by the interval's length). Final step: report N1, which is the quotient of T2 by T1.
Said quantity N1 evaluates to 0.994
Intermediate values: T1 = 186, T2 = 185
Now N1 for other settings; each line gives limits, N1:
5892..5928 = 1.016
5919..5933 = 1.002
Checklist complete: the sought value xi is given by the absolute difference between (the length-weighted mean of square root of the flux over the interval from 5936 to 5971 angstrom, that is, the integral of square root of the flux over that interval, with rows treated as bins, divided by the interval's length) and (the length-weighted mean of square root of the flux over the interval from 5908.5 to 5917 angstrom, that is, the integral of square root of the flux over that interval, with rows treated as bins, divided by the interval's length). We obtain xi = 0.6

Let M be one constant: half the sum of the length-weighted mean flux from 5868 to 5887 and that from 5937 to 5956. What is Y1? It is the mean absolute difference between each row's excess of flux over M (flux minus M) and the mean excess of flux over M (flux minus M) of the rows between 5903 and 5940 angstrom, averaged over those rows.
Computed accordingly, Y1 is 5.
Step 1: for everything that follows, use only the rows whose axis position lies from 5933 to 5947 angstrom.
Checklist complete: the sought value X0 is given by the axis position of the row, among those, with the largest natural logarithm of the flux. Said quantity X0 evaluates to 5940.57 angstrom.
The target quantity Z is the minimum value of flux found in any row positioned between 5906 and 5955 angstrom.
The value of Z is 169.5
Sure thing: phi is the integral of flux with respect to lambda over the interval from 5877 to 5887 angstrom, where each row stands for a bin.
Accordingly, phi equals 1796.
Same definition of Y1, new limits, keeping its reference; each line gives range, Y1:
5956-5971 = 7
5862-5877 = 5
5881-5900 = 10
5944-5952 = 2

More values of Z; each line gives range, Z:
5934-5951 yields 186.5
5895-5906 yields 161.4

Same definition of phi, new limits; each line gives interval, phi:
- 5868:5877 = 1731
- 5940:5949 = 1742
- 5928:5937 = 1648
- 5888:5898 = 1527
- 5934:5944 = 1961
